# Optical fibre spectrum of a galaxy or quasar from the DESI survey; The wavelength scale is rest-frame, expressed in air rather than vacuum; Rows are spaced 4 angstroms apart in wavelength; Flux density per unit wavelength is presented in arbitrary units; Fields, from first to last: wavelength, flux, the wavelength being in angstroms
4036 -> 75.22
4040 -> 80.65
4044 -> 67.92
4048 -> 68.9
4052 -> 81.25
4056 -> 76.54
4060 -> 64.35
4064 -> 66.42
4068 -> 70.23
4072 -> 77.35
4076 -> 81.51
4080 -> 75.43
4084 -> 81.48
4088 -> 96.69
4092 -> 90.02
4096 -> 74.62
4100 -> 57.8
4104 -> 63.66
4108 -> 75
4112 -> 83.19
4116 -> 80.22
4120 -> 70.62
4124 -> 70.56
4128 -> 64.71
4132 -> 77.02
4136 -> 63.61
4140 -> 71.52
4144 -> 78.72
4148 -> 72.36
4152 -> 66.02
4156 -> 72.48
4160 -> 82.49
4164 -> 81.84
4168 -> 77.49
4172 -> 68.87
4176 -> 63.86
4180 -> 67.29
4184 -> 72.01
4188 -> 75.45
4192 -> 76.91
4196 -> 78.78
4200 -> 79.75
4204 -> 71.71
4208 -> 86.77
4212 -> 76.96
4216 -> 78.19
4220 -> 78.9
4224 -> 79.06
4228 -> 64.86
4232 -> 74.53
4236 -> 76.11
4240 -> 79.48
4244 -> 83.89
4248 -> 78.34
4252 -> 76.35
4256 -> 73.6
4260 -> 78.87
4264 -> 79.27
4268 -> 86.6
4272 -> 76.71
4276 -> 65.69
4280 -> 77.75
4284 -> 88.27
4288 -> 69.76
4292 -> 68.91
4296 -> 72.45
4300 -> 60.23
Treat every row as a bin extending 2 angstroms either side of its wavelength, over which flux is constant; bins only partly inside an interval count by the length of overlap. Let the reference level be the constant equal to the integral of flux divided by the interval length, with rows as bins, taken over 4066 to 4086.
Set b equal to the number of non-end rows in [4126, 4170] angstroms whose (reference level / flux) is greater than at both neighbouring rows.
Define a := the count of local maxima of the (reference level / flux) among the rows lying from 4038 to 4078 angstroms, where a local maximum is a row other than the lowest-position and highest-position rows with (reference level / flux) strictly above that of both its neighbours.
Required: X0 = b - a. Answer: 0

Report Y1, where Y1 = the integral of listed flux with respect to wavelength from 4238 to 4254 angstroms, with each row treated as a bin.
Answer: 1272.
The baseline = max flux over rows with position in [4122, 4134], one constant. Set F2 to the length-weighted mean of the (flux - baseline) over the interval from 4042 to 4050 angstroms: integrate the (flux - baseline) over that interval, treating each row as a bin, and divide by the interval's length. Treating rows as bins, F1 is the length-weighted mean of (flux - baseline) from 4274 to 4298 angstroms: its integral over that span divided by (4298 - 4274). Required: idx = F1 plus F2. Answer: -12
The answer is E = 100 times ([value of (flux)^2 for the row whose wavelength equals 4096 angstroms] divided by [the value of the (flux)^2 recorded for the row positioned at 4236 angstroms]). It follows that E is 96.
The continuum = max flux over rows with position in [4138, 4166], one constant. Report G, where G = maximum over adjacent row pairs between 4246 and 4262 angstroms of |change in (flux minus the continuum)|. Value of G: 5.3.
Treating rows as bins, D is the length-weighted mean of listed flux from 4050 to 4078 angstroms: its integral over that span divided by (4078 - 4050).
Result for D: 74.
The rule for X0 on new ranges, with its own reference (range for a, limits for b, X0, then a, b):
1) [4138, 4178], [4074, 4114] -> 1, 1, 2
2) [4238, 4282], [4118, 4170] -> 1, 2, 3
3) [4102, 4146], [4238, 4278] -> -1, 2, 1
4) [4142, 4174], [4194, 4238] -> 2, 1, 3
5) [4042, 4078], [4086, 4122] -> 0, 1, 1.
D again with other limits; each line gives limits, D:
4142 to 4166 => 76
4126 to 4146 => 71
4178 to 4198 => 74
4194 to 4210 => 79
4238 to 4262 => 78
